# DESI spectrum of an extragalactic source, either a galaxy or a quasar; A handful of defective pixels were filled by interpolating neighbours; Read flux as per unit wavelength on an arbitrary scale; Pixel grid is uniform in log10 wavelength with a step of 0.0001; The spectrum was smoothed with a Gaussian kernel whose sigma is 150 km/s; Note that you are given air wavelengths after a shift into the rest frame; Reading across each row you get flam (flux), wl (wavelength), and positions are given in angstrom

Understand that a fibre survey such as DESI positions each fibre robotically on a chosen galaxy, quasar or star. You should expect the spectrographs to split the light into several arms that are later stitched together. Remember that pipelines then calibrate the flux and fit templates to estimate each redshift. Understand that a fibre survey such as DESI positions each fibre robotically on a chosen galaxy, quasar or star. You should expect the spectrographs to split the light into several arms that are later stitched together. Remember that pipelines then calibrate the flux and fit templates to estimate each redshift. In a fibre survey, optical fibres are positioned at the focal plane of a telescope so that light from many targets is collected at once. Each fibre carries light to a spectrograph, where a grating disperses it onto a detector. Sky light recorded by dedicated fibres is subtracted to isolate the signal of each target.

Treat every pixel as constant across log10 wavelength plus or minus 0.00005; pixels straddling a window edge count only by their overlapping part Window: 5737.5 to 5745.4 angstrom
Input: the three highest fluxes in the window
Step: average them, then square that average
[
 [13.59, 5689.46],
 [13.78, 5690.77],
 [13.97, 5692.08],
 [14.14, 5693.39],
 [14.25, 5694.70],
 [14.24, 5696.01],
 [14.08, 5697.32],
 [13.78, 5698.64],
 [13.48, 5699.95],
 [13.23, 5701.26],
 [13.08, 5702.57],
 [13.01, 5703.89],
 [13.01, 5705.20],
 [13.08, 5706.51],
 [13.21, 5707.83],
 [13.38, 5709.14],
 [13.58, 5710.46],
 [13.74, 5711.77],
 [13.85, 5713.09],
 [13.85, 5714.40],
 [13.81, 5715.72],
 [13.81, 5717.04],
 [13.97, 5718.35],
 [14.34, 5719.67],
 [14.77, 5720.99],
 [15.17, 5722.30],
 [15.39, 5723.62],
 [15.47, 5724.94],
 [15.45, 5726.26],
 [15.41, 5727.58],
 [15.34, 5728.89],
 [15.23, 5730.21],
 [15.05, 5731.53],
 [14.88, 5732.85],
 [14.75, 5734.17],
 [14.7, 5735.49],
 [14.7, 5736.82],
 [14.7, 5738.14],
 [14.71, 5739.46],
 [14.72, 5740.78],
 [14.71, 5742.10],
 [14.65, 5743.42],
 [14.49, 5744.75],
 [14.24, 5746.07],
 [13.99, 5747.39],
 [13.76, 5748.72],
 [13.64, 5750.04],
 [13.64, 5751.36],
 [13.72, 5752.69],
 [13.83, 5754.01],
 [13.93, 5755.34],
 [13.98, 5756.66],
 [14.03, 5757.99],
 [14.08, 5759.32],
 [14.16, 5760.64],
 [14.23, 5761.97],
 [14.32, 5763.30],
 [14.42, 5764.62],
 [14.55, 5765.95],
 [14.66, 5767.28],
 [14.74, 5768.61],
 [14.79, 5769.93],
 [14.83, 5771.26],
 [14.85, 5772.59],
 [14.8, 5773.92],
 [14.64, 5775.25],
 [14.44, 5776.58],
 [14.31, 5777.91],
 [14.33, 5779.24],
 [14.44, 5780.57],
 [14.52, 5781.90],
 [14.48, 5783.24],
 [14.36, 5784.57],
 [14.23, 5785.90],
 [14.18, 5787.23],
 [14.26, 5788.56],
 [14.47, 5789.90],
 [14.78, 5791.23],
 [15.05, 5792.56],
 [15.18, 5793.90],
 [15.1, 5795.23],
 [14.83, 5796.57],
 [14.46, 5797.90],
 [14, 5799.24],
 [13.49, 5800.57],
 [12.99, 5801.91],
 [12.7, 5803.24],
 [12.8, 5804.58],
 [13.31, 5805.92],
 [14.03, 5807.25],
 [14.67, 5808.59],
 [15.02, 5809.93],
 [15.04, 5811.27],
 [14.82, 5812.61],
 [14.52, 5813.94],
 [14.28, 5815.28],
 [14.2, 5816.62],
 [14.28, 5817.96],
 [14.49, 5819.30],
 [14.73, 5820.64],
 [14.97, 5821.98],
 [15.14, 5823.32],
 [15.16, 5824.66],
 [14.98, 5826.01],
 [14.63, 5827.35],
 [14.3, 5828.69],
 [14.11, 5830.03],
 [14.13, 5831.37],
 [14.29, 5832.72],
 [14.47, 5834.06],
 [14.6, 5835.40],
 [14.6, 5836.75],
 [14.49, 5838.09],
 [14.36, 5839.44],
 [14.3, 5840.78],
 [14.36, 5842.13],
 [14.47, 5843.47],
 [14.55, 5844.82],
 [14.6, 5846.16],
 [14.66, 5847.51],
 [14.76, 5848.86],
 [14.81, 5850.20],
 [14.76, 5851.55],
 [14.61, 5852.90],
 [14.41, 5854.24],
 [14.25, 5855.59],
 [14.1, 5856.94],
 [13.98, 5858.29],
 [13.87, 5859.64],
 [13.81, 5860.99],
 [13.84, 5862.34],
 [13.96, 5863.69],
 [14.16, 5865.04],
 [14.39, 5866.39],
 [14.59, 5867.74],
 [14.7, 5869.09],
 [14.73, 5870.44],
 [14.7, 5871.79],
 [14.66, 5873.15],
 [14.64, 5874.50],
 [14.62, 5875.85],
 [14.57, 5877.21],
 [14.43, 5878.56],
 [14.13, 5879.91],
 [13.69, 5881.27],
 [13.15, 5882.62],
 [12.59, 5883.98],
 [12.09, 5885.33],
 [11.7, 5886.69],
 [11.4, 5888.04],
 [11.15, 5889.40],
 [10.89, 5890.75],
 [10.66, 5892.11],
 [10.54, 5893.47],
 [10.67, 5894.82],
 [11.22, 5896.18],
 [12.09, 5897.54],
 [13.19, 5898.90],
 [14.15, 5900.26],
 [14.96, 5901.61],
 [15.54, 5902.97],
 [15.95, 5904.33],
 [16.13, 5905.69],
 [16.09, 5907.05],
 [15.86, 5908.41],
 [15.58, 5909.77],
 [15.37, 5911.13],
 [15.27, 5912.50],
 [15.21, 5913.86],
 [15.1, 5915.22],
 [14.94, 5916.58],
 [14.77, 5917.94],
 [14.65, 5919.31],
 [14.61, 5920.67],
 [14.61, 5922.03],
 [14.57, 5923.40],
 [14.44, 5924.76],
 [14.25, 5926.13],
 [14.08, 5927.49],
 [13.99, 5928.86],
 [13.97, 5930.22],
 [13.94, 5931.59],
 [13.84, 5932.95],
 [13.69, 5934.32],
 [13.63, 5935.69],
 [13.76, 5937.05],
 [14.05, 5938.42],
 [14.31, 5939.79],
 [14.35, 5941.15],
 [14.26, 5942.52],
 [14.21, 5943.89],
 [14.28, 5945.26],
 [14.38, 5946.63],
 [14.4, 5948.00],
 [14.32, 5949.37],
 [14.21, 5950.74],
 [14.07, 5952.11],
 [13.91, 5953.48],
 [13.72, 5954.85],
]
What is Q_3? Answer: 216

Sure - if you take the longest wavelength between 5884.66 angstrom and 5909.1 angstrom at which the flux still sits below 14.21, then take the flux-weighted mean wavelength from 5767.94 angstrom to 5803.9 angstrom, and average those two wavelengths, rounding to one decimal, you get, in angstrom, 5843.0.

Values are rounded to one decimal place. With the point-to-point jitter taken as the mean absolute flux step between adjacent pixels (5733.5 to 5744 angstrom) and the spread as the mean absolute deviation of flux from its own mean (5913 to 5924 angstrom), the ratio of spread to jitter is 10.3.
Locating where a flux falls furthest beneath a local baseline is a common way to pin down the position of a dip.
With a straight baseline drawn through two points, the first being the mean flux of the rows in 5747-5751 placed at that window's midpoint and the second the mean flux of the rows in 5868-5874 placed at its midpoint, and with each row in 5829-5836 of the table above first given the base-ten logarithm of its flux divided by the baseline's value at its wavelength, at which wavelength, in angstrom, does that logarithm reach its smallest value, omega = 5830.03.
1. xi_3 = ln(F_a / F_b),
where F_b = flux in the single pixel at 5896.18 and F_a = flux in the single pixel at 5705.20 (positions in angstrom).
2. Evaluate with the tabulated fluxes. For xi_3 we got 0.15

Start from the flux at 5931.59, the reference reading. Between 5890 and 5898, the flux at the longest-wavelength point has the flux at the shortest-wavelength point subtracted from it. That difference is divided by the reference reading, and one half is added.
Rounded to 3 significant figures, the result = 0.586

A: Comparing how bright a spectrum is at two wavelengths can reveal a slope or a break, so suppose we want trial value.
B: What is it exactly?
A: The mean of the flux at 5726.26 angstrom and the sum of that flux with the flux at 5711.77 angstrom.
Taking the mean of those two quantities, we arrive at 22.3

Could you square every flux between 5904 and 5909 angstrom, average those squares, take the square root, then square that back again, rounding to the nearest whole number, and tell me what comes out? 256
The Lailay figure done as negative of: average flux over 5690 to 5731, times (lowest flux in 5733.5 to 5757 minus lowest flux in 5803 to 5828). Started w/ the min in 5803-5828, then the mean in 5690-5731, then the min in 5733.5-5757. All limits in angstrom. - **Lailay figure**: -13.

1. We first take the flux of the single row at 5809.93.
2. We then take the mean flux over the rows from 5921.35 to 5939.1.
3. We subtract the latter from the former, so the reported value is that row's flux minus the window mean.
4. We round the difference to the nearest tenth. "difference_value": 1.0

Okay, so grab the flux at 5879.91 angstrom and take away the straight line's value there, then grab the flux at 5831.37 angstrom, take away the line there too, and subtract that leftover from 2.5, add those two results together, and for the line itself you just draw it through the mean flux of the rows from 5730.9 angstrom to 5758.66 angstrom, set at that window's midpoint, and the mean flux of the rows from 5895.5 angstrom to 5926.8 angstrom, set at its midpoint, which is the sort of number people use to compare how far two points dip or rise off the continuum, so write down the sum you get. 2.4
